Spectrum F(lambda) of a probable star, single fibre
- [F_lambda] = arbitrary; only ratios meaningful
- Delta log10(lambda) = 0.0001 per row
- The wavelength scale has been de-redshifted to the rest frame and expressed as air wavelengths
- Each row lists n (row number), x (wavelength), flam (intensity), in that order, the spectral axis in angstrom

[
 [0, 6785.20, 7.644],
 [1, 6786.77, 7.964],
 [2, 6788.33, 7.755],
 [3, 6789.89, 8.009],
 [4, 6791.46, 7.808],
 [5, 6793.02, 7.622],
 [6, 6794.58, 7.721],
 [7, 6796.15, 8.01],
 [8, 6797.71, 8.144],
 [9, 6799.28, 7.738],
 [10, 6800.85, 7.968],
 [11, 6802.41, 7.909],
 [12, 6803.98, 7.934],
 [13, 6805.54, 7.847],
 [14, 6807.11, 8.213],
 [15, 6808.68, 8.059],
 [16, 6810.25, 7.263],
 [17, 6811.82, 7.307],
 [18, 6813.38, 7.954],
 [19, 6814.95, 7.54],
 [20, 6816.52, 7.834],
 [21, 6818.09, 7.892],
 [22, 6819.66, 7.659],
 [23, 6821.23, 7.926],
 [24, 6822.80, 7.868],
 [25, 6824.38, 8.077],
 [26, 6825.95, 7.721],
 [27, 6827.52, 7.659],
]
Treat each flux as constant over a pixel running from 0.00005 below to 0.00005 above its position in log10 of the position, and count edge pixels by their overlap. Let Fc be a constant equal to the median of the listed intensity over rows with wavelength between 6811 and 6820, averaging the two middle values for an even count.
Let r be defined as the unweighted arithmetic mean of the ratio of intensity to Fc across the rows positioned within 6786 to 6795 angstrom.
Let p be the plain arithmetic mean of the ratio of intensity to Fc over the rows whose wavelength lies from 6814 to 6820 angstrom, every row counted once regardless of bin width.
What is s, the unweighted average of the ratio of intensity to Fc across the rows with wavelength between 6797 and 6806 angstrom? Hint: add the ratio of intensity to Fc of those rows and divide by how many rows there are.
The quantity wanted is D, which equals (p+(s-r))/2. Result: 0.506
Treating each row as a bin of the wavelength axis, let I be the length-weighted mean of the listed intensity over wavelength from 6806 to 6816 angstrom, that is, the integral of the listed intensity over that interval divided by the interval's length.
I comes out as 7.73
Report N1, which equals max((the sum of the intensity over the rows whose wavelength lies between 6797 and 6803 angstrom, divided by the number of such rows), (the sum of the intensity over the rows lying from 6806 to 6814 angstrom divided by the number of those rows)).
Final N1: 7.94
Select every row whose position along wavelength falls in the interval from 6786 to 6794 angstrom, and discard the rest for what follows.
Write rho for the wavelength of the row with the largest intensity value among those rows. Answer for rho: 6789.89 angstrom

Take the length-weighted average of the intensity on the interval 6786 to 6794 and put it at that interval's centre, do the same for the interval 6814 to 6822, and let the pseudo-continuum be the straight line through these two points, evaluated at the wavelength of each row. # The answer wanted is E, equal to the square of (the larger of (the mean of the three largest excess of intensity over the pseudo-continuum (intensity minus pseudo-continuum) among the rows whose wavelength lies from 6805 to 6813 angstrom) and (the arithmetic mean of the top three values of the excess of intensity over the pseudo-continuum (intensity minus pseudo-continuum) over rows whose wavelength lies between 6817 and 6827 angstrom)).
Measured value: 0.059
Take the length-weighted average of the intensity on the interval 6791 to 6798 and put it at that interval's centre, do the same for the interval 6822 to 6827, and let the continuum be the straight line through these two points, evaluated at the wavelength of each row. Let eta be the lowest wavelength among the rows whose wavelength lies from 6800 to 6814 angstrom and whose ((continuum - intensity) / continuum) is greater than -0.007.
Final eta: 6802.41 angstrom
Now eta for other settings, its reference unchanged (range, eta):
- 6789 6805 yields 6791.46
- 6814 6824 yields 6814.95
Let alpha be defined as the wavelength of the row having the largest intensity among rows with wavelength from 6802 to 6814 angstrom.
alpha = 6807.11 angstrom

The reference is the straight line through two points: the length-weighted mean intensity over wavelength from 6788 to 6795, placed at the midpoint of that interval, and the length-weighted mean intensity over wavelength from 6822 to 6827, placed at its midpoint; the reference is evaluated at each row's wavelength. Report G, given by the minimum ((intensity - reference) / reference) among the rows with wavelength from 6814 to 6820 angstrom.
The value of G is -0.039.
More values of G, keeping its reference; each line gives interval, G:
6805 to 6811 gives -0.073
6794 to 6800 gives -0.010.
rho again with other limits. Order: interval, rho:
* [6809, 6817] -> 6813.38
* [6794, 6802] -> 6797.71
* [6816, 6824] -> 6821.23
